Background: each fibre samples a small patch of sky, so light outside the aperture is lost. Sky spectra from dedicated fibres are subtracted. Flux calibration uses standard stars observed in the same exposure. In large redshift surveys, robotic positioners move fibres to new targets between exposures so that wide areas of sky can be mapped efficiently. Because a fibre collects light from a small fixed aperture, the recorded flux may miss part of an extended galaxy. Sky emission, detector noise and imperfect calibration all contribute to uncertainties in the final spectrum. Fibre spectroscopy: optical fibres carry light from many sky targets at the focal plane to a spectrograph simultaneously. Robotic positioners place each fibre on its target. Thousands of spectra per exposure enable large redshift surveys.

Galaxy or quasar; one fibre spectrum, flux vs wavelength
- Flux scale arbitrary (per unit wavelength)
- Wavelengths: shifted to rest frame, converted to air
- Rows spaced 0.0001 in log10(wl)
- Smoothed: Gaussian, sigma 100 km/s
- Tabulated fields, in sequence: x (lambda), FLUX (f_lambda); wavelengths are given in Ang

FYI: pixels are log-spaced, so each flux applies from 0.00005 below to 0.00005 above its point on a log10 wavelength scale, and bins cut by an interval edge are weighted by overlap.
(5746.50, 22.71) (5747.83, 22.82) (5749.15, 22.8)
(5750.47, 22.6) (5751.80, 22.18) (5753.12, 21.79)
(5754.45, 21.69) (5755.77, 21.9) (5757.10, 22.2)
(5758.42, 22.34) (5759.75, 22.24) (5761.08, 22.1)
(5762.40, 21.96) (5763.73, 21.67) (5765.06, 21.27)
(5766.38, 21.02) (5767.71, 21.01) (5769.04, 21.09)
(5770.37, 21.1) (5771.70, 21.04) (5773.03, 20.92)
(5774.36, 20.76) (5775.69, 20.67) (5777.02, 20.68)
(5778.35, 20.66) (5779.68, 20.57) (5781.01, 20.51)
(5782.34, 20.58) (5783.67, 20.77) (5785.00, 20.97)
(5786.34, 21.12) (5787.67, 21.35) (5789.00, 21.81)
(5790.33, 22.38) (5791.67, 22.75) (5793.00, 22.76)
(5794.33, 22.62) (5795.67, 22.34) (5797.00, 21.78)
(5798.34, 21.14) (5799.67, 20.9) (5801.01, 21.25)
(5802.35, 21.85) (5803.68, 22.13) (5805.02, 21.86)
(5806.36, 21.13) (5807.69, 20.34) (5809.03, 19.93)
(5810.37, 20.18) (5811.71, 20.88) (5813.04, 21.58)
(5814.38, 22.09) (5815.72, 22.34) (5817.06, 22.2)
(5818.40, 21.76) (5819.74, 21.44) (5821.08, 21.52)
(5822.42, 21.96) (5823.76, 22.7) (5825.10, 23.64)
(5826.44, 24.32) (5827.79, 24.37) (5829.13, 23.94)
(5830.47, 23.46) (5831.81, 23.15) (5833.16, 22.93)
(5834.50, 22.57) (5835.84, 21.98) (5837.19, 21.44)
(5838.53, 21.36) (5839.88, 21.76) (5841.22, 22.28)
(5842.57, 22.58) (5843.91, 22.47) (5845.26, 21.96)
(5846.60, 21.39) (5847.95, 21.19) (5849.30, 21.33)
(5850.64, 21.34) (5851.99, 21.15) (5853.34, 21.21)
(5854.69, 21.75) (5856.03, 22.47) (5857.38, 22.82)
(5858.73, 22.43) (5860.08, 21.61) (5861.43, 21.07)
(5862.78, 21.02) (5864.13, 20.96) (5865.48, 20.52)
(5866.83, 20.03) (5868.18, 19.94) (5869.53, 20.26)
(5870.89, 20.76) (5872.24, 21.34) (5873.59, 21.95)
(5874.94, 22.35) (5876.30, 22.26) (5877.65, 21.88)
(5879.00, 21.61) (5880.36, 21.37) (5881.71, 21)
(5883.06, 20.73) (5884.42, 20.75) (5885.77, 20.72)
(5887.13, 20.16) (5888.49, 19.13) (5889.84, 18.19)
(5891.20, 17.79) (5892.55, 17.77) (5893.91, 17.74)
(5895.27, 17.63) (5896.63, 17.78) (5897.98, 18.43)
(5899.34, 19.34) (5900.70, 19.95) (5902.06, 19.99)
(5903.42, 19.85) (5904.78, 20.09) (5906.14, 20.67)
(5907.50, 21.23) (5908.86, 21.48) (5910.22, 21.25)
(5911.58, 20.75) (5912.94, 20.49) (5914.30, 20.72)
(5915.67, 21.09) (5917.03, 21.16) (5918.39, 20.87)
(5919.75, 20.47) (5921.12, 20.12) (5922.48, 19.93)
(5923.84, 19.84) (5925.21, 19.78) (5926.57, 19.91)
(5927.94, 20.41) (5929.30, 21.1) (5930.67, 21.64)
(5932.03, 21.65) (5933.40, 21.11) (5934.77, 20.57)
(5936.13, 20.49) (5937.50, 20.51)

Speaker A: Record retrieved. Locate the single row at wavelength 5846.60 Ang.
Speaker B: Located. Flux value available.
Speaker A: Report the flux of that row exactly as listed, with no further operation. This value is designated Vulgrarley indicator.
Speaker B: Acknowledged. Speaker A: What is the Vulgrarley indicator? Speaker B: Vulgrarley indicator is 21.39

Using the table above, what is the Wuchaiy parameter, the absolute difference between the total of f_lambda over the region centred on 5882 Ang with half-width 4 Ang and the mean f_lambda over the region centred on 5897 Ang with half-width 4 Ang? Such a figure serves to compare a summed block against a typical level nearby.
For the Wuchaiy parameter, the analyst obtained 108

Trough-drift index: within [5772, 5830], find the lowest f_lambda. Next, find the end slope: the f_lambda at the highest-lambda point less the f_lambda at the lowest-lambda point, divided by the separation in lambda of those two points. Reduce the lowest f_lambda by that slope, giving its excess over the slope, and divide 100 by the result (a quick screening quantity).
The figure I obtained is 5.03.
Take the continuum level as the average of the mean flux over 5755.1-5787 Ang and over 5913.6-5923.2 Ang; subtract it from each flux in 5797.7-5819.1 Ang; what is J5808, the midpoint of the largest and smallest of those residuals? 0.22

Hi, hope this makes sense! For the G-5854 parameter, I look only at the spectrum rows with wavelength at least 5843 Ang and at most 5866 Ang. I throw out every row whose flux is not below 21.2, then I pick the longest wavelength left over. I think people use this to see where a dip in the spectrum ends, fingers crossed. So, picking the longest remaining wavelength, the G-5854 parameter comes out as 5865.48 Ang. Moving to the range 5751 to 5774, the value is 5773.03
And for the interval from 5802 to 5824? 5811.71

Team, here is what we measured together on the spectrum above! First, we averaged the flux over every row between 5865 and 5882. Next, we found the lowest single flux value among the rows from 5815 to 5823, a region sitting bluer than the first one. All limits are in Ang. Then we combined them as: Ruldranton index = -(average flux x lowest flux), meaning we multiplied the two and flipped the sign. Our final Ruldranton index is -454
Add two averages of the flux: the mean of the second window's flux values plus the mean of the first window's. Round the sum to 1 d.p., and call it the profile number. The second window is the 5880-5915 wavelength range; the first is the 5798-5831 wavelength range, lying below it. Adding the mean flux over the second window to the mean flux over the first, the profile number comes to 41.8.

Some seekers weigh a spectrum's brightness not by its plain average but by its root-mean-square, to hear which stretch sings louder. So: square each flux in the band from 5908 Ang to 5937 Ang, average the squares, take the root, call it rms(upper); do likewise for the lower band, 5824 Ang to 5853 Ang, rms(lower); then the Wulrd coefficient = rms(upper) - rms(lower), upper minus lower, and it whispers -1.7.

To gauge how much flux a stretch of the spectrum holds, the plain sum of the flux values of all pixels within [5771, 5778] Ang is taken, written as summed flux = 104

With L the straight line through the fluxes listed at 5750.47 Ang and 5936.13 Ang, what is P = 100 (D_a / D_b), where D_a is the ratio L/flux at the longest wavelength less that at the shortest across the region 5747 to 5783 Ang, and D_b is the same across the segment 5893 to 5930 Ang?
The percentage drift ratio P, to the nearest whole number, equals -43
